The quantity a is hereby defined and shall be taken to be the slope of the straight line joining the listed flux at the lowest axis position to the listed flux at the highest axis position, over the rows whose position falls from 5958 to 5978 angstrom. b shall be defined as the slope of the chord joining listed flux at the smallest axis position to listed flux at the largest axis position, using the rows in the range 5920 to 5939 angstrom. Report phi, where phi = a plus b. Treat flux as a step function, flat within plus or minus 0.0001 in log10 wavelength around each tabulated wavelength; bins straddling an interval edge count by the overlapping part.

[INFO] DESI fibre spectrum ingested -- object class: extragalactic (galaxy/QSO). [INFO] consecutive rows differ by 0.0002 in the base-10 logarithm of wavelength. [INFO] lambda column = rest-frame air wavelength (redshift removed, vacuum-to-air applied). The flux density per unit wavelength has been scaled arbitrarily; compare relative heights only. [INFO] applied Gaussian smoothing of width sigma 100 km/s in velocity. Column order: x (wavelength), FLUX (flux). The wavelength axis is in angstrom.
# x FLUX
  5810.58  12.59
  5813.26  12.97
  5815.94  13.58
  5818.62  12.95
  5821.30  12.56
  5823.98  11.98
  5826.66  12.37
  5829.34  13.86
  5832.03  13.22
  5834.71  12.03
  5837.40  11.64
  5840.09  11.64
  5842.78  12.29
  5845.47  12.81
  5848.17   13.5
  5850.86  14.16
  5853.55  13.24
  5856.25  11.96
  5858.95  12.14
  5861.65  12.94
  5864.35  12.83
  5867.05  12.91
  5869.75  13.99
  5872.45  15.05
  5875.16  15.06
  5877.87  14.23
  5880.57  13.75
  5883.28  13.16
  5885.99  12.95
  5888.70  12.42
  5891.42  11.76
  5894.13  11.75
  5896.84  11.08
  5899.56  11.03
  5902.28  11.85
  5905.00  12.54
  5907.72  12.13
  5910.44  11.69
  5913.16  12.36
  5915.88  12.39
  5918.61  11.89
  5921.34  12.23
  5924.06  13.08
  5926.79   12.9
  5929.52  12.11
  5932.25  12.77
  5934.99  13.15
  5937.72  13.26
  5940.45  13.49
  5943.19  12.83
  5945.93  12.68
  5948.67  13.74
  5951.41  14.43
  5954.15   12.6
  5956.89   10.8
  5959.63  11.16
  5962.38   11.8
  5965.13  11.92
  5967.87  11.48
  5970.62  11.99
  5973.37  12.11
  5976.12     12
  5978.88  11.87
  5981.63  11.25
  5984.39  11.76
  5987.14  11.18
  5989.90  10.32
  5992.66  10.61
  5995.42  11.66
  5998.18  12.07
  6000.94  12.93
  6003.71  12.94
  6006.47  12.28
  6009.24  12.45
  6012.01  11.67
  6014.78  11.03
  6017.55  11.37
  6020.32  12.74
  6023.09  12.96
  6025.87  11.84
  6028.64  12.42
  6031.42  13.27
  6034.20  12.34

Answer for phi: 0.11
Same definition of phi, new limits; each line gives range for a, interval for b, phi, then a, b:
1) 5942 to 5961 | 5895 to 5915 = -0.02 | -0.102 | 0.08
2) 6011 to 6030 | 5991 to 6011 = 0.16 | 0.045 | 0.11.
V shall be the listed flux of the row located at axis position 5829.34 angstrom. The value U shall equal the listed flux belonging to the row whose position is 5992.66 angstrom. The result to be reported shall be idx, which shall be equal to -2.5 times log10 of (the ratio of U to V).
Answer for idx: 0.29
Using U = 10.61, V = 13.86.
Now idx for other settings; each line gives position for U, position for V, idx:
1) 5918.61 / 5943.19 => 0.08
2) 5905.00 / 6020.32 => 0.02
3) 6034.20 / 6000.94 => 0.05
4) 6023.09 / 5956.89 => -0.20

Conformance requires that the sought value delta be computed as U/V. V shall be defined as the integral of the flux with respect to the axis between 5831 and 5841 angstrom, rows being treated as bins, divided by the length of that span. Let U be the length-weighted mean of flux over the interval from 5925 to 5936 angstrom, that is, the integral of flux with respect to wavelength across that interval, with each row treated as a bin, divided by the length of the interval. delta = 1.05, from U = 12.7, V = 12.1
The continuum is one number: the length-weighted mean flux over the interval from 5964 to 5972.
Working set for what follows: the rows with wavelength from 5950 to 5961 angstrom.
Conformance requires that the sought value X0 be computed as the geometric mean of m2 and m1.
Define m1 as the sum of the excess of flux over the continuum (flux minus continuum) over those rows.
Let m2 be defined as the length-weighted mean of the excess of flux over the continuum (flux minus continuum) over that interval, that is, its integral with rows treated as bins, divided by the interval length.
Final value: 0.9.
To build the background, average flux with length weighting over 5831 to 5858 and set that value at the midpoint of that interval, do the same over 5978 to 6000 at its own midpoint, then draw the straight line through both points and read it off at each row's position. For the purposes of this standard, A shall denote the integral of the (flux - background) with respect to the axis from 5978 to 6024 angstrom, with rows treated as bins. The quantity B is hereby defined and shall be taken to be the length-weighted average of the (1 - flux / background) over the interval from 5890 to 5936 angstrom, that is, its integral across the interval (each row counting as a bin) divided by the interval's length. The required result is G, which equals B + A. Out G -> 26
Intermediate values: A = 25.7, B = -0.010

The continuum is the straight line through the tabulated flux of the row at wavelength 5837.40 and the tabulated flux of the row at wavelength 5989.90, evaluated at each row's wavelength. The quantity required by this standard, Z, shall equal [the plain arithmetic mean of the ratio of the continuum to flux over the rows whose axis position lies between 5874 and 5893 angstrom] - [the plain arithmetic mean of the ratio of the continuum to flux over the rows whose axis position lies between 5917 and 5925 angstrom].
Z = -0.034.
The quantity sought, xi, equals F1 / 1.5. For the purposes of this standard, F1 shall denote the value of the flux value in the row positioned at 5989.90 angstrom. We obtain 6.9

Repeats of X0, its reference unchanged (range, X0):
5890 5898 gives 0.5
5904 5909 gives 0.7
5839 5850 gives 1.6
